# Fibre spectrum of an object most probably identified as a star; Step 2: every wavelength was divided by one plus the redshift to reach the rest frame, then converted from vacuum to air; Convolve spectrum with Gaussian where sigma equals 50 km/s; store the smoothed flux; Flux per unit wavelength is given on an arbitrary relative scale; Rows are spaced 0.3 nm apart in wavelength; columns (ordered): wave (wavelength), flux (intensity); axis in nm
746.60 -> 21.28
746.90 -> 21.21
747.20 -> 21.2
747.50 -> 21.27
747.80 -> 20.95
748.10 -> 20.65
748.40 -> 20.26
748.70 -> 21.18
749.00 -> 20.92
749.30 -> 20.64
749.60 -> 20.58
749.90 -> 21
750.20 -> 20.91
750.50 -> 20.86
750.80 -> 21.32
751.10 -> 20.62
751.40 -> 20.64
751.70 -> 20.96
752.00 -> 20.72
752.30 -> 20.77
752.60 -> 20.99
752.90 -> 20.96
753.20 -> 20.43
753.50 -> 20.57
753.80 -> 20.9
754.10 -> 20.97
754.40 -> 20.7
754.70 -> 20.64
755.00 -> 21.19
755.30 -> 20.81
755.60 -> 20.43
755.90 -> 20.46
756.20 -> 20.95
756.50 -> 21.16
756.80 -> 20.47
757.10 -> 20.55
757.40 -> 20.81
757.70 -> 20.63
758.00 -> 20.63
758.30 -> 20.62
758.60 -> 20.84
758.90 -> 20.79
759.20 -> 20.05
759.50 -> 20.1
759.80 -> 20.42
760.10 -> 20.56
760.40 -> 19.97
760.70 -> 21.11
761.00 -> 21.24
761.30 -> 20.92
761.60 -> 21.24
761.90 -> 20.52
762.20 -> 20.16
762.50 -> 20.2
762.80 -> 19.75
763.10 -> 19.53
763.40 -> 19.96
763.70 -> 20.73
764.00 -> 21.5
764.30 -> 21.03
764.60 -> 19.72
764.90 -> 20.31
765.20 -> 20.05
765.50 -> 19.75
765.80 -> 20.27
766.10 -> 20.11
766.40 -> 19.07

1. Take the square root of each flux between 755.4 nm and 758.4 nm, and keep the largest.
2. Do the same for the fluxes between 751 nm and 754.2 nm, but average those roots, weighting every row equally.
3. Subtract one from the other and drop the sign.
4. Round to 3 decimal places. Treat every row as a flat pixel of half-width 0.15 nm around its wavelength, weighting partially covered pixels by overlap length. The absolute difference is 0.042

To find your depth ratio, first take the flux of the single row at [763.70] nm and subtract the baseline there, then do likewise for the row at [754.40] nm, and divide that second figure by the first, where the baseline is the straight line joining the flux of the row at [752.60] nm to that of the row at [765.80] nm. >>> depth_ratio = -0.56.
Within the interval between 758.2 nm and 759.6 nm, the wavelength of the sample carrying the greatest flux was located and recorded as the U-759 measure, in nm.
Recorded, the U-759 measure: 758.60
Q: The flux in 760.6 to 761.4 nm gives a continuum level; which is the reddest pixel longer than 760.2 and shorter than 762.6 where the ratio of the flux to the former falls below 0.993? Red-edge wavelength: 762.50 nm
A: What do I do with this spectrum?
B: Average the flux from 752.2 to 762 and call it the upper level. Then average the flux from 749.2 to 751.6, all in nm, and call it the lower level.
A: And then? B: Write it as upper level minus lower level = -0.1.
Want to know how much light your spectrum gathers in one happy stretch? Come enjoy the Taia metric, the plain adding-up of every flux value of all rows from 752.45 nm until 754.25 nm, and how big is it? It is 125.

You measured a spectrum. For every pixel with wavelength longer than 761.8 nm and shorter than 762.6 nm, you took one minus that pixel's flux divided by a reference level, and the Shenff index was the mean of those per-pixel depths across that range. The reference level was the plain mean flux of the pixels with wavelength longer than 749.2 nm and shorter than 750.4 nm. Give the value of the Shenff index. 0.024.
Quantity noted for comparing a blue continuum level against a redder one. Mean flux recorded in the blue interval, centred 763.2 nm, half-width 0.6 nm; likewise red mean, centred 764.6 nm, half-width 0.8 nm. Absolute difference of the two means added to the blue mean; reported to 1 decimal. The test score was 20.5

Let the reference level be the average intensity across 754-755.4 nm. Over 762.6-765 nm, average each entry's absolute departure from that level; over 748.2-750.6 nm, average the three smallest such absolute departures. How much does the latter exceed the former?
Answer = -0.71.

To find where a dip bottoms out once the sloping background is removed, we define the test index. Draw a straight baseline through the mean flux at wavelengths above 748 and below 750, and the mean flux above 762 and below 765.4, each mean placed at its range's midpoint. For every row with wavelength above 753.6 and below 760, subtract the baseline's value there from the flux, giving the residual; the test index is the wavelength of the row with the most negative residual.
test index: 759.20 nm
